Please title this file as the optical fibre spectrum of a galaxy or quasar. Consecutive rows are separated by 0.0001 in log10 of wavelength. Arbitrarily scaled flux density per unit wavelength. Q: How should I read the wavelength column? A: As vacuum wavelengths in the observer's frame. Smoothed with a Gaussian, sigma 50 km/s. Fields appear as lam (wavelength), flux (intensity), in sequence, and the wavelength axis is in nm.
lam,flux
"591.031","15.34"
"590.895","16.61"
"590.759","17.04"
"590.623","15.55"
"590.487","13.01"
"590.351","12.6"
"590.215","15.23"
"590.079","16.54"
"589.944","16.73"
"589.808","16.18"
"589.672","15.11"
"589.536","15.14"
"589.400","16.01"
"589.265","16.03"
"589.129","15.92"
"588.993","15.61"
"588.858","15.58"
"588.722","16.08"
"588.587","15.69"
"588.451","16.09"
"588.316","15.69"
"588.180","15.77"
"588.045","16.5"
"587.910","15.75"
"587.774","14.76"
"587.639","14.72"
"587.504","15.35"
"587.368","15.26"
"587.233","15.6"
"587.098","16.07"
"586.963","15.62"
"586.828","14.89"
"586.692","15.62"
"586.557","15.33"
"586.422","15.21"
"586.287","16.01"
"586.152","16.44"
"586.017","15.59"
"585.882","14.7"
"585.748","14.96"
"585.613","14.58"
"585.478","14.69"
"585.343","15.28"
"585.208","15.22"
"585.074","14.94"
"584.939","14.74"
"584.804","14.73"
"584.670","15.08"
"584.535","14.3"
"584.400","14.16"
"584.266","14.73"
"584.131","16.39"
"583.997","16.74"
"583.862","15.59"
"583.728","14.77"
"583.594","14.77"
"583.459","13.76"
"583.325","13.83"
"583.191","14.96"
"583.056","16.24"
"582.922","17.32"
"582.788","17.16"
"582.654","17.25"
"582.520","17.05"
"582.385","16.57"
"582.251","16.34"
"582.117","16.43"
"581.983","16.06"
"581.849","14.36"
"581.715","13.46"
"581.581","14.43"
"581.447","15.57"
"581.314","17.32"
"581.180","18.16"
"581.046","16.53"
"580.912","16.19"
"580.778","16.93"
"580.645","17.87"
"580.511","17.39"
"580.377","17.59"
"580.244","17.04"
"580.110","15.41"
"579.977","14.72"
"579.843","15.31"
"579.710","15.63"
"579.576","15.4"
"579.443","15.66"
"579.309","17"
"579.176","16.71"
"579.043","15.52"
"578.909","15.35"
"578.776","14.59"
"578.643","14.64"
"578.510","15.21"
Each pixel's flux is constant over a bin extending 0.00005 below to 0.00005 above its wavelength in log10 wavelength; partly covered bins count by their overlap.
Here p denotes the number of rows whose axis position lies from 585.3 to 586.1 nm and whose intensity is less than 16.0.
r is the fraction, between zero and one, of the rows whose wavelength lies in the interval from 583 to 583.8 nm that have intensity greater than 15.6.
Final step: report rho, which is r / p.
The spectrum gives 0.03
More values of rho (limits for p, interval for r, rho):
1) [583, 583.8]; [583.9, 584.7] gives 0.07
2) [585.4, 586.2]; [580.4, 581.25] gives 0.20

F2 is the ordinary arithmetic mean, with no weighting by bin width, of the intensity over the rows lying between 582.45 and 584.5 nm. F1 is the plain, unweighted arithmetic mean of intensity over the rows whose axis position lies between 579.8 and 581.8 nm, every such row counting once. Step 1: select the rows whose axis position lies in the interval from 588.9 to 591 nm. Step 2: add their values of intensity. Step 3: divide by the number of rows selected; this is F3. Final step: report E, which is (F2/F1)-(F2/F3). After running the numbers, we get -0.04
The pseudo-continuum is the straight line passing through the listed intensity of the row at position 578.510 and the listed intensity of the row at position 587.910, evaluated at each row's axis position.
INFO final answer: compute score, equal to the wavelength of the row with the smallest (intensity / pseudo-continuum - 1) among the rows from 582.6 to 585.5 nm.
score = 583.459 nm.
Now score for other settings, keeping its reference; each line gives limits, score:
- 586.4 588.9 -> 587.639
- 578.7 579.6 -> 578.776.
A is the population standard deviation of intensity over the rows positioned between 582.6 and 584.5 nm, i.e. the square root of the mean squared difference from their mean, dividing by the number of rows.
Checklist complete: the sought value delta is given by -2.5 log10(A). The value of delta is -0.2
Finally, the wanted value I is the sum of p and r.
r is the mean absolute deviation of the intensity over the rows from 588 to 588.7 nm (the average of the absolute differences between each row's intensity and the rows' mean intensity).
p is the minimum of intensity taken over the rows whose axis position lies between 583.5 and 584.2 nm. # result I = 15.0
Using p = 14.77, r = 0.28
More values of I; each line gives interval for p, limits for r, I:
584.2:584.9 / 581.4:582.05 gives 15.0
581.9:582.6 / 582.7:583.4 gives 17.3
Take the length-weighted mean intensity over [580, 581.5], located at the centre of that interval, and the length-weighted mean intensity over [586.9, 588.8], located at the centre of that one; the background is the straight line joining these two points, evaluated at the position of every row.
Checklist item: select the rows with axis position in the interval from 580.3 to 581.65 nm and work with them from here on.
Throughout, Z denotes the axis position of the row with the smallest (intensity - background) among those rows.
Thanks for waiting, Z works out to 581.581 nm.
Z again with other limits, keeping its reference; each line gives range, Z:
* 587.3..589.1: 587.639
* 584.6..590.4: 590.351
